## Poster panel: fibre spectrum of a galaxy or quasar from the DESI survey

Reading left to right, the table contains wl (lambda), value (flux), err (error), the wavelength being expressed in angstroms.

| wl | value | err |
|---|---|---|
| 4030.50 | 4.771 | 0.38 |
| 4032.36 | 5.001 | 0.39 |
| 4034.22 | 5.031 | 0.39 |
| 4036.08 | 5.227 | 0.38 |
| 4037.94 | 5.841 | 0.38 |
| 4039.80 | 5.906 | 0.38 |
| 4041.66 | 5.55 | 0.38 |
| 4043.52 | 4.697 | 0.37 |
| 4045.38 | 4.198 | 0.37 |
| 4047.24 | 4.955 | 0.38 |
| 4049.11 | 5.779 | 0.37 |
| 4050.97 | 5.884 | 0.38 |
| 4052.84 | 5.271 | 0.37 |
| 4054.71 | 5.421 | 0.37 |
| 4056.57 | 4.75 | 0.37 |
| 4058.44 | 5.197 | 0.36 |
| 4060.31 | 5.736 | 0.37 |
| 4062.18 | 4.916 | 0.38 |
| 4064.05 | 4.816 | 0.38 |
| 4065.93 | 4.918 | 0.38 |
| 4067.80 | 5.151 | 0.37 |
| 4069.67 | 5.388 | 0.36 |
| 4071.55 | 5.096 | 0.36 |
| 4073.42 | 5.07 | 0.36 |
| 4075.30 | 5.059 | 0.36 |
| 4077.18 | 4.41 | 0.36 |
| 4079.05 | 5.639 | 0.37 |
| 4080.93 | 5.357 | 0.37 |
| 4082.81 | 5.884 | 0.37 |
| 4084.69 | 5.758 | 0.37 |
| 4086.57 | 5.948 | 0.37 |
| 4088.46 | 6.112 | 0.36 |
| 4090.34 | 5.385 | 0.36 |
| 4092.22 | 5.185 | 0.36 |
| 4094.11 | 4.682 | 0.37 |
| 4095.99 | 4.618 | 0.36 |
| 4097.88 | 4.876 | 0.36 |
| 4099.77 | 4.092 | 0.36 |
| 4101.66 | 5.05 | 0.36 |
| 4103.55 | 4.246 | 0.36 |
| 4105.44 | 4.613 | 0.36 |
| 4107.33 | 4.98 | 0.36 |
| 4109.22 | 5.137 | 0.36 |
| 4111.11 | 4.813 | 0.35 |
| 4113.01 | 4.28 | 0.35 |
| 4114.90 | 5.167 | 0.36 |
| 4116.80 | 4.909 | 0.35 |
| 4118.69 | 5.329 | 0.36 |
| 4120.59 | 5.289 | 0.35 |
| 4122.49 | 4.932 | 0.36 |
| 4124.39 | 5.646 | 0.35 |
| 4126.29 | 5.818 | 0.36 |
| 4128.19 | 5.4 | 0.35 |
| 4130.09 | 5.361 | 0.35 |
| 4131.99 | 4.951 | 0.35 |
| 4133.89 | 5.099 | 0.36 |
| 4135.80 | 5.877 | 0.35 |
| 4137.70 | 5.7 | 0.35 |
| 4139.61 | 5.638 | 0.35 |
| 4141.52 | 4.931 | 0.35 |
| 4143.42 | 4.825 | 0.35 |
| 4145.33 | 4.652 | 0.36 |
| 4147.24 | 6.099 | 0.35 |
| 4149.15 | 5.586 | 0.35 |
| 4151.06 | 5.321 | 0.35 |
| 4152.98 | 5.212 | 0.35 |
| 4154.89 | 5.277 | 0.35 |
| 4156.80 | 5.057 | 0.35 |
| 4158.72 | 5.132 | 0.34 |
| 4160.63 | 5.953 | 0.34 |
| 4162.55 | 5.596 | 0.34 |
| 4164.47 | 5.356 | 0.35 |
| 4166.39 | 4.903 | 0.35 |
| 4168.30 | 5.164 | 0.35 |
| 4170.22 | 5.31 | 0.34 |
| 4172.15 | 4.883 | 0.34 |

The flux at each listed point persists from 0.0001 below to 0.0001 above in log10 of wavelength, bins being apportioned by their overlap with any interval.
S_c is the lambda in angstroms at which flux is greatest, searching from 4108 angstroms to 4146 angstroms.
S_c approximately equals 4135.80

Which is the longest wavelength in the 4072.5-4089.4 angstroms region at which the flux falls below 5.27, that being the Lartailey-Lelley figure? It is 4077.18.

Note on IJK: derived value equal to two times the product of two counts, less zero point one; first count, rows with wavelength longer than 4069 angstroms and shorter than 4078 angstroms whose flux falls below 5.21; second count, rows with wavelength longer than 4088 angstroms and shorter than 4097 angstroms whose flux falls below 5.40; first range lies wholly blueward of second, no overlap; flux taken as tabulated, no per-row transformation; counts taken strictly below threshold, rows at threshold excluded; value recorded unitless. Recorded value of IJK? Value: 32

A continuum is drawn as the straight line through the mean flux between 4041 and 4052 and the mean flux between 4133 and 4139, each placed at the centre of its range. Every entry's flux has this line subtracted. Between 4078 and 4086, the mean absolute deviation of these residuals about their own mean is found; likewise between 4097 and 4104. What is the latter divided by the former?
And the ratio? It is 2.6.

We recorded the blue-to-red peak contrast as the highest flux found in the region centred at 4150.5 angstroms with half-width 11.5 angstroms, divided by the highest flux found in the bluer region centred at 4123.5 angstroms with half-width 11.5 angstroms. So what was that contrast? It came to 1.05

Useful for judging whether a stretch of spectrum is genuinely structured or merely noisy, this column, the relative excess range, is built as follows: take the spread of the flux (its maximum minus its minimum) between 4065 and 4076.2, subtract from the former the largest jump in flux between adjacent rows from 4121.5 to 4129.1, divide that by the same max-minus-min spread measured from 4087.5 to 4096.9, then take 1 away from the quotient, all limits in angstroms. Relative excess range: -1.2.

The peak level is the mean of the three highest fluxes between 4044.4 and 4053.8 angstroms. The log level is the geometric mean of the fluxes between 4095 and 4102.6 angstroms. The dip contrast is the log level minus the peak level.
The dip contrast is -1.0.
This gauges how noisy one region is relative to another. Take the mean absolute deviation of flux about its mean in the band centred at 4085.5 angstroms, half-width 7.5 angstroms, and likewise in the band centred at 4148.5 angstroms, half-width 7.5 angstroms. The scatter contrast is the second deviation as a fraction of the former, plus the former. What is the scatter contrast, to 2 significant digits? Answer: 1.5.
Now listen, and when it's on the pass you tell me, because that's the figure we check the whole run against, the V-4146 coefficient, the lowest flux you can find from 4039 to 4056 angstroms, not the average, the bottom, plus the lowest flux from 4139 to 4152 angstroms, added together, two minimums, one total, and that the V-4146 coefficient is 8.85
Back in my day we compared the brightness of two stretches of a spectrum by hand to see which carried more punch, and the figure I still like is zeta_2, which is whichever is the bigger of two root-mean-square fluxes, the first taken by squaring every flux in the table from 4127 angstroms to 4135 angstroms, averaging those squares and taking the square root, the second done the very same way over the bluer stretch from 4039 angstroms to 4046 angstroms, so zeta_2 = 5.21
